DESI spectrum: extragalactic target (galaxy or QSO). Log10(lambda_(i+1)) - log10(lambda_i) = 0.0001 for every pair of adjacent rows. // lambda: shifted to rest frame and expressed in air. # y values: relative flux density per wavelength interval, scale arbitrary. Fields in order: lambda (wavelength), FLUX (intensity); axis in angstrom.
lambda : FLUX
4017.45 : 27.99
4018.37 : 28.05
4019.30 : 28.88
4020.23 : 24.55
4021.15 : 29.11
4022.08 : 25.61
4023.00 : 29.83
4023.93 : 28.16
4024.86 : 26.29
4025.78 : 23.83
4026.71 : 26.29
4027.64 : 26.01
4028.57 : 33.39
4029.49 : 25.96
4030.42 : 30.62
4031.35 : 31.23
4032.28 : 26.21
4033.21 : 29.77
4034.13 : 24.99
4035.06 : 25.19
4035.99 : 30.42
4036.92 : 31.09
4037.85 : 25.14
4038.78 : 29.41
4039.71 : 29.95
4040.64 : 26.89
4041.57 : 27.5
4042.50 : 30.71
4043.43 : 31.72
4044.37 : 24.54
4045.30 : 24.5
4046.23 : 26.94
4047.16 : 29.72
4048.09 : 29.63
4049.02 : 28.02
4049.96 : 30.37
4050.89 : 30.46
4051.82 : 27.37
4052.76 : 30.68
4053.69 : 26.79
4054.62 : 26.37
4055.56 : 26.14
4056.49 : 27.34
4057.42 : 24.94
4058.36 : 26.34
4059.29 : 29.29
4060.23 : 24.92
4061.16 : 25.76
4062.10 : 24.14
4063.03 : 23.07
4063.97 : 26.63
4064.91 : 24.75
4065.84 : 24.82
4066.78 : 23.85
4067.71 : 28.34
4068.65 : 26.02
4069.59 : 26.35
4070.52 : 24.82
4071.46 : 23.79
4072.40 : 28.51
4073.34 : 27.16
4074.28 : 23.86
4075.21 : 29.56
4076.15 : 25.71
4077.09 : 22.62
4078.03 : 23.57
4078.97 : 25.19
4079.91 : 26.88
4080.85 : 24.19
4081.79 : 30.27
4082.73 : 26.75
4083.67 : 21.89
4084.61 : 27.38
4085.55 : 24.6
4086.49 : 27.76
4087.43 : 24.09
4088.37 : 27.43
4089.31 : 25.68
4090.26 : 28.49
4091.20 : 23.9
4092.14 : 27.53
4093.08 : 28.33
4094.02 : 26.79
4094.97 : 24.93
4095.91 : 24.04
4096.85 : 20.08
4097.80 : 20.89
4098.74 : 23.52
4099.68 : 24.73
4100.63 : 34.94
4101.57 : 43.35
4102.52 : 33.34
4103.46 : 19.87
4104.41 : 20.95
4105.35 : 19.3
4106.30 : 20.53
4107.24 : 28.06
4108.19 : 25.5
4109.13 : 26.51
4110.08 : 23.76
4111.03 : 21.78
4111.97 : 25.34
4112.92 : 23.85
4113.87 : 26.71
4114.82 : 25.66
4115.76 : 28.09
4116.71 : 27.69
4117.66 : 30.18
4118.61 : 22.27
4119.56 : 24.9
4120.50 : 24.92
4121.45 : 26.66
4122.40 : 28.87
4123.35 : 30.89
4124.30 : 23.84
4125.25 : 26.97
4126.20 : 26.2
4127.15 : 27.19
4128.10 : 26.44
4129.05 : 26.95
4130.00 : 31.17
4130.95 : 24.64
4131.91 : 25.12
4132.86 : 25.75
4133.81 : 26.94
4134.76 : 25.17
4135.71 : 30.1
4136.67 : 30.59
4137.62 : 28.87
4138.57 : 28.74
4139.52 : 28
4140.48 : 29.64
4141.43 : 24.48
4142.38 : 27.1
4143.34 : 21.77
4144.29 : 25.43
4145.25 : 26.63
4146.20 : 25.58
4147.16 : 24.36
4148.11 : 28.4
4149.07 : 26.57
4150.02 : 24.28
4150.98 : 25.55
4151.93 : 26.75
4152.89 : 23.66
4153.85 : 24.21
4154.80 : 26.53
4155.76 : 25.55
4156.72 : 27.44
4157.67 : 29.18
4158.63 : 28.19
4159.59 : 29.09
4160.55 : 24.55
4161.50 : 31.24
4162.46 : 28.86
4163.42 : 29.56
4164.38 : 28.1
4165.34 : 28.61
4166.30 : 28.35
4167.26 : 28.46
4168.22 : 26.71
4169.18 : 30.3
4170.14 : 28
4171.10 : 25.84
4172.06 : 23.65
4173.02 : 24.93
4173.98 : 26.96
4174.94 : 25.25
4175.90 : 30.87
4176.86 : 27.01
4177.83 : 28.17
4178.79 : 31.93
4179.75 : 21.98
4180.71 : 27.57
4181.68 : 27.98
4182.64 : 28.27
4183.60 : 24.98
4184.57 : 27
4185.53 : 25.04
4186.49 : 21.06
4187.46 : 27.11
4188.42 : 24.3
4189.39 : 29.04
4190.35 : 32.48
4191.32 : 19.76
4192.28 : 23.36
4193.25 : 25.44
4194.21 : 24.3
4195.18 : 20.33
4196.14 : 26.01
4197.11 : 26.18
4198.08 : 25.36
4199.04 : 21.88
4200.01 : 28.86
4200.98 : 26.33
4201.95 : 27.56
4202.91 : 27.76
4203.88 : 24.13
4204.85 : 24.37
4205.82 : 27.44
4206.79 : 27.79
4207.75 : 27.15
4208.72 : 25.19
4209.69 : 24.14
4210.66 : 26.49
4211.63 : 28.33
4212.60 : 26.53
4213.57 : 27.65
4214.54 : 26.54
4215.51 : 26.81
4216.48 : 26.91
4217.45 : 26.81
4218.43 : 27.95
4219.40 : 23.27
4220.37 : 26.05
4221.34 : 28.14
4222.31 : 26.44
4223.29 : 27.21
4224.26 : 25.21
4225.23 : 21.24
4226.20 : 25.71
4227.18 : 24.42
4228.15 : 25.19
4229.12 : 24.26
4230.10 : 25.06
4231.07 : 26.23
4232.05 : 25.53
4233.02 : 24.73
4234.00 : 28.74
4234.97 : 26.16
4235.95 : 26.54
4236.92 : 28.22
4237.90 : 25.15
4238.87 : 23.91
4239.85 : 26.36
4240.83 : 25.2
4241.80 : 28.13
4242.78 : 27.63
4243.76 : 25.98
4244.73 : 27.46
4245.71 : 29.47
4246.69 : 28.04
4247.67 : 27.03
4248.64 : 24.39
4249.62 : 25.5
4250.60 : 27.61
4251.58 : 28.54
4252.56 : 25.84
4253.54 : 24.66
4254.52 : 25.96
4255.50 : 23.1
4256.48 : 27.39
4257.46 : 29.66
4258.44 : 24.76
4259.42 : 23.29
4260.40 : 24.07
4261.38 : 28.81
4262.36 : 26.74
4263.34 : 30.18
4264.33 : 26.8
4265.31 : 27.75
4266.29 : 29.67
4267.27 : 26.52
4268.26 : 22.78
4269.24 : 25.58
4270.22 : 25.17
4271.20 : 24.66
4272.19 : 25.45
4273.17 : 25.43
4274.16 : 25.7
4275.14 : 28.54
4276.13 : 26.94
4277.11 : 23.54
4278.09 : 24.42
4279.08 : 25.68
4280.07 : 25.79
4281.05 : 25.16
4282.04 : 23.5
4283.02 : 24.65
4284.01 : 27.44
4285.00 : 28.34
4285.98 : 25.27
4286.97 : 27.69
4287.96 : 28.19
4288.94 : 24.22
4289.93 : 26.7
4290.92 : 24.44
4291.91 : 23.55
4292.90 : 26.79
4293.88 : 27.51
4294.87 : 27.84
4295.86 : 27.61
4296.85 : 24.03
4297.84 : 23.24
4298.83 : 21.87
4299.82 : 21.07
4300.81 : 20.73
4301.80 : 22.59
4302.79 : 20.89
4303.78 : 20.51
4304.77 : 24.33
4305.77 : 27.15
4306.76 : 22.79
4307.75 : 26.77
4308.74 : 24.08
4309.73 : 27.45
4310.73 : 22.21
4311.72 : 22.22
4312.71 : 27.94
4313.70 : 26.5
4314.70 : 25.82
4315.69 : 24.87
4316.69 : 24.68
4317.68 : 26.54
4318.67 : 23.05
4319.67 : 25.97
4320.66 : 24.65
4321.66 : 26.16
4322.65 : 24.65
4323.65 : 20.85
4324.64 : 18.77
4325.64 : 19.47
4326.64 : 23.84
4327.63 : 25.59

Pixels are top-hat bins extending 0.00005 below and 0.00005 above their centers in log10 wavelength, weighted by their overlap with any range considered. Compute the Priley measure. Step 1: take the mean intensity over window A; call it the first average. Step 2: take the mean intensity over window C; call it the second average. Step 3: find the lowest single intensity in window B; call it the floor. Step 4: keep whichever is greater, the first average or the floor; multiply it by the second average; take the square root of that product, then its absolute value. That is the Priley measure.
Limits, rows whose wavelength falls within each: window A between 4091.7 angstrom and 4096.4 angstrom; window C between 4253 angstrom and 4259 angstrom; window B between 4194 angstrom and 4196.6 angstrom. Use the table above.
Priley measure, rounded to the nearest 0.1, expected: 26.1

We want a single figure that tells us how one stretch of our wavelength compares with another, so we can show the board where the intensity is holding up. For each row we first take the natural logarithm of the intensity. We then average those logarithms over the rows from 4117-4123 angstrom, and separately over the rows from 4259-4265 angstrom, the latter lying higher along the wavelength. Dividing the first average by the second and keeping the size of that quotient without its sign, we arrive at 1.00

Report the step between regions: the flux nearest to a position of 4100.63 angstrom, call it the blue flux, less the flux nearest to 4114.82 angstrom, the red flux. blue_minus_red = 9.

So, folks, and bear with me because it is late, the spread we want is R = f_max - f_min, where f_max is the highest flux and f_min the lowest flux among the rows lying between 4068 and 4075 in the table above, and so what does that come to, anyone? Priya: 4.7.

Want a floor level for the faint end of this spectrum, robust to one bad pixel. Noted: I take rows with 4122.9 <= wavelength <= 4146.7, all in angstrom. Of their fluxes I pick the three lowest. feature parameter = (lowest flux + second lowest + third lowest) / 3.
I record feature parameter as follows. 23.4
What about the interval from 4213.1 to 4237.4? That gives 22.9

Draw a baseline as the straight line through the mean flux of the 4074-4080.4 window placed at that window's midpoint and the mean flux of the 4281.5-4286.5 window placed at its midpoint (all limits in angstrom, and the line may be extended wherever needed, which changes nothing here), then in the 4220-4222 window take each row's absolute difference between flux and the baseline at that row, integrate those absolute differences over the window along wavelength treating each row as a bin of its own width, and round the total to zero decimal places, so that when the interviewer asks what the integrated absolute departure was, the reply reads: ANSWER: 3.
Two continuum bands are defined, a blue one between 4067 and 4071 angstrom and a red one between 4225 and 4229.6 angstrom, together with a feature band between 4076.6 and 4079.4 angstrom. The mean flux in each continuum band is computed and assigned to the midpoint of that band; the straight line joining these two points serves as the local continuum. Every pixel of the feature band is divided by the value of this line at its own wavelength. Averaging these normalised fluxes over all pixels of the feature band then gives 0.91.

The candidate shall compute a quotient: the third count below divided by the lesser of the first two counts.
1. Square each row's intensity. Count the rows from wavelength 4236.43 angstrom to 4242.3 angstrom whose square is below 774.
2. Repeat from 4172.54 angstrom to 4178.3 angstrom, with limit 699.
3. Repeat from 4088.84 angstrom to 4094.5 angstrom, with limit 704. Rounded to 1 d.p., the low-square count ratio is 1.0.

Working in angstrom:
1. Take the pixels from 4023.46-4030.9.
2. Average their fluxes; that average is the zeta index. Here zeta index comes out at 27.6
